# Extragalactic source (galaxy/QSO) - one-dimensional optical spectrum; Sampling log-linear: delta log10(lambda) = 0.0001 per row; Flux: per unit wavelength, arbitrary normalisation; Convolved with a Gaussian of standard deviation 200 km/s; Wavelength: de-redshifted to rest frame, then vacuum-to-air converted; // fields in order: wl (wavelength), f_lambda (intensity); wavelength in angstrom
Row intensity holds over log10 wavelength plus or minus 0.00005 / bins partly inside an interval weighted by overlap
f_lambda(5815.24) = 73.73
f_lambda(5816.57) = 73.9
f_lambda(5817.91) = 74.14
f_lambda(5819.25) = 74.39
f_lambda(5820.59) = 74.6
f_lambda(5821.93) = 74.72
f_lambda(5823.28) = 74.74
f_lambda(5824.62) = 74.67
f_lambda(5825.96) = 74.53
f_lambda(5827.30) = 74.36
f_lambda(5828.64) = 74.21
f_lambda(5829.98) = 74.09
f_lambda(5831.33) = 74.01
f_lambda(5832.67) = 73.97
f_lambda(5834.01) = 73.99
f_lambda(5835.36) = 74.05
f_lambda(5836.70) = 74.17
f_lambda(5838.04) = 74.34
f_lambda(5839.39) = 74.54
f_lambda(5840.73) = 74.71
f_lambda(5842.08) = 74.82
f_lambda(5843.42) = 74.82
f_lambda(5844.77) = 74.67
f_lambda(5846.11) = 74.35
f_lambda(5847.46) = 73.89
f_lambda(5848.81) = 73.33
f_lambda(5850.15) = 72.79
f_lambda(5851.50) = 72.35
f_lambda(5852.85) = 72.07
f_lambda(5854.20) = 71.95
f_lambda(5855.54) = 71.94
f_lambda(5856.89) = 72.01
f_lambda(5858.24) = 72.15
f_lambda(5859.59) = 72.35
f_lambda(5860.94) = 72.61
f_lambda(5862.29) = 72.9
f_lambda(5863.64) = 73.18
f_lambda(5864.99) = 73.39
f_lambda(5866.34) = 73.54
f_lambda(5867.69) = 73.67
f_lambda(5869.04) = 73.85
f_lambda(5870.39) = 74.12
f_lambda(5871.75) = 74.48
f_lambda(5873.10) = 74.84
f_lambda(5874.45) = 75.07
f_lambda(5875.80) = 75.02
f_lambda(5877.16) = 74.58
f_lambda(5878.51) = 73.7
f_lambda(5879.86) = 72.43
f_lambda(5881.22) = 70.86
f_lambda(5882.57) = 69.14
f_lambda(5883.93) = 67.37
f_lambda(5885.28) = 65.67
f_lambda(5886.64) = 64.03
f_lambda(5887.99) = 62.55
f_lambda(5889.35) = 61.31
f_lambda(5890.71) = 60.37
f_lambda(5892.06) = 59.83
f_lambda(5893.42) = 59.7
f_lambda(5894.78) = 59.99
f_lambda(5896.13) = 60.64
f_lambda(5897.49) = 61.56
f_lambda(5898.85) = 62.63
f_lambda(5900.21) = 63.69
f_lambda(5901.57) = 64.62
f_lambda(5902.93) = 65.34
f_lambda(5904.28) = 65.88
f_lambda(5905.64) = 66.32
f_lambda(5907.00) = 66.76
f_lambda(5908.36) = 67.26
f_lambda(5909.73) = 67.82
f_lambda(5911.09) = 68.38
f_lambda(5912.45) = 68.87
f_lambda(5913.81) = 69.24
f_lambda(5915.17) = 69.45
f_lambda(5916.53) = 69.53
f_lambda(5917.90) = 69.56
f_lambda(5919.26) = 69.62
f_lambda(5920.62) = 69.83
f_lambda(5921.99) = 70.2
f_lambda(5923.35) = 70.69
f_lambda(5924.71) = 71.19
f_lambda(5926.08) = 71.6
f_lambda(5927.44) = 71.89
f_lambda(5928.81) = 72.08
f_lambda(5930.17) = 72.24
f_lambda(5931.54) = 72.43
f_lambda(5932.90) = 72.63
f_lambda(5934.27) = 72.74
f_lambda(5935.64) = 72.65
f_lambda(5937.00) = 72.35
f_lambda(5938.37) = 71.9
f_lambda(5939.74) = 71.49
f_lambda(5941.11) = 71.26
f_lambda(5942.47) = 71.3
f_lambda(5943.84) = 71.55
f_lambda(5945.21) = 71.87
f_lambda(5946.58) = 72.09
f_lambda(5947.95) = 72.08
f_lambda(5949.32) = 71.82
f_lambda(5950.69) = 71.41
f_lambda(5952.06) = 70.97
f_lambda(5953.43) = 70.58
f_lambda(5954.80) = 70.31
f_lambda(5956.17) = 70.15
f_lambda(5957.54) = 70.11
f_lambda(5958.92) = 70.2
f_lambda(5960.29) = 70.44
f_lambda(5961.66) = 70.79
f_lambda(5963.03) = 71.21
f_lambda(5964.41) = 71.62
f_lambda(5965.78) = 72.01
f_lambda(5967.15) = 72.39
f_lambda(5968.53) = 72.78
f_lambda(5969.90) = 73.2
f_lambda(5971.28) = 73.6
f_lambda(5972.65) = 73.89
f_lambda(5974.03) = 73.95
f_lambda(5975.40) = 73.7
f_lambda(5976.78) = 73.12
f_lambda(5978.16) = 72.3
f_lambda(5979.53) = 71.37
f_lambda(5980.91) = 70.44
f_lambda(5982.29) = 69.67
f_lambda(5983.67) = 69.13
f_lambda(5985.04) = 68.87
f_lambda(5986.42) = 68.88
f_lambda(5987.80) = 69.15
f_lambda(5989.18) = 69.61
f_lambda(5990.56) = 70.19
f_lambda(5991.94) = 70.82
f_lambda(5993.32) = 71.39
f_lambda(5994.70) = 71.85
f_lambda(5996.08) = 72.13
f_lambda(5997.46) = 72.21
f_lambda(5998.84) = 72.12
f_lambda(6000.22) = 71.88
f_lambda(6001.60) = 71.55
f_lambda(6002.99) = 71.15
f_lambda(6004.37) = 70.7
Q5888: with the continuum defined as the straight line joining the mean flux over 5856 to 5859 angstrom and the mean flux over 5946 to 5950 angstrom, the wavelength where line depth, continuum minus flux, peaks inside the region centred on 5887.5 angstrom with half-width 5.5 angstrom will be 5892.06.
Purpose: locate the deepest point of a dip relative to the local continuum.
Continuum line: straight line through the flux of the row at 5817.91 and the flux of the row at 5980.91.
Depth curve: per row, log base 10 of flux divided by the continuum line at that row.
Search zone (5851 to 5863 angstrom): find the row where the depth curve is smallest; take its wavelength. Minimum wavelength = 5854.20 angstrom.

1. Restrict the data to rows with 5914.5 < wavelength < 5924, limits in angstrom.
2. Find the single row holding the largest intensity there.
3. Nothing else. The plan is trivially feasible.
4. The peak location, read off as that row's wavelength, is 5923.35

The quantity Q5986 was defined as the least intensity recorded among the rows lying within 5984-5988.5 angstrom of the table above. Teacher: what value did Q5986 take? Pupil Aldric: 68.87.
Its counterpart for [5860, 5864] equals 72.61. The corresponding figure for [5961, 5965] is 70.79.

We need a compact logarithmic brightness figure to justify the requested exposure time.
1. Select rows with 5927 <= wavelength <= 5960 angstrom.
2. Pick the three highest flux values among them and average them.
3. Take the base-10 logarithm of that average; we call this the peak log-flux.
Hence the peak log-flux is 1.86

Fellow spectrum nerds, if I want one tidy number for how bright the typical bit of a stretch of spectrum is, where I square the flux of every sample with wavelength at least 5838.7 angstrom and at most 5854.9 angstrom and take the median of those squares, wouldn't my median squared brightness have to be 5494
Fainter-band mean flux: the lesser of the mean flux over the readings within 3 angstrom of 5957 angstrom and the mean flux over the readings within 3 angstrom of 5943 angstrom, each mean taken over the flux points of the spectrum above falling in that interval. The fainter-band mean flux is 70.2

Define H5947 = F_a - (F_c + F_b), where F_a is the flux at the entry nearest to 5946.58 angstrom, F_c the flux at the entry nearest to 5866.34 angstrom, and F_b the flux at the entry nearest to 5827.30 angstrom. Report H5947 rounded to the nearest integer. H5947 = -76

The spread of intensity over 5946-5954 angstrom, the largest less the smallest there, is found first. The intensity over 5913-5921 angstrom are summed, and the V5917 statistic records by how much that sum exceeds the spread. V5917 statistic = 415.7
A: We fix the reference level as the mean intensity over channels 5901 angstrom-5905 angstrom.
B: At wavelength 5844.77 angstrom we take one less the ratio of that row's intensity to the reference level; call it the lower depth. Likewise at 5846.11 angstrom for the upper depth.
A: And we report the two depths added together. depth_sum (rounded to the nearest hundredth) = -0.28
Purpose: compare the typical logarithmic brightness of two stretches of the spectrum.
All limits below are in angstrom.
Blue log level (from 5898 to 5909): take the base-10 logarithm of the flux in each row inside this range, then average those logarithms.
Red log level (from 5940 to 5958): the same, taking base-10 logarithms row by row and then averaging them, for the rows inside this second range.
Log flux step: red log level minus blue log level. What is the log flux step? 0.038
